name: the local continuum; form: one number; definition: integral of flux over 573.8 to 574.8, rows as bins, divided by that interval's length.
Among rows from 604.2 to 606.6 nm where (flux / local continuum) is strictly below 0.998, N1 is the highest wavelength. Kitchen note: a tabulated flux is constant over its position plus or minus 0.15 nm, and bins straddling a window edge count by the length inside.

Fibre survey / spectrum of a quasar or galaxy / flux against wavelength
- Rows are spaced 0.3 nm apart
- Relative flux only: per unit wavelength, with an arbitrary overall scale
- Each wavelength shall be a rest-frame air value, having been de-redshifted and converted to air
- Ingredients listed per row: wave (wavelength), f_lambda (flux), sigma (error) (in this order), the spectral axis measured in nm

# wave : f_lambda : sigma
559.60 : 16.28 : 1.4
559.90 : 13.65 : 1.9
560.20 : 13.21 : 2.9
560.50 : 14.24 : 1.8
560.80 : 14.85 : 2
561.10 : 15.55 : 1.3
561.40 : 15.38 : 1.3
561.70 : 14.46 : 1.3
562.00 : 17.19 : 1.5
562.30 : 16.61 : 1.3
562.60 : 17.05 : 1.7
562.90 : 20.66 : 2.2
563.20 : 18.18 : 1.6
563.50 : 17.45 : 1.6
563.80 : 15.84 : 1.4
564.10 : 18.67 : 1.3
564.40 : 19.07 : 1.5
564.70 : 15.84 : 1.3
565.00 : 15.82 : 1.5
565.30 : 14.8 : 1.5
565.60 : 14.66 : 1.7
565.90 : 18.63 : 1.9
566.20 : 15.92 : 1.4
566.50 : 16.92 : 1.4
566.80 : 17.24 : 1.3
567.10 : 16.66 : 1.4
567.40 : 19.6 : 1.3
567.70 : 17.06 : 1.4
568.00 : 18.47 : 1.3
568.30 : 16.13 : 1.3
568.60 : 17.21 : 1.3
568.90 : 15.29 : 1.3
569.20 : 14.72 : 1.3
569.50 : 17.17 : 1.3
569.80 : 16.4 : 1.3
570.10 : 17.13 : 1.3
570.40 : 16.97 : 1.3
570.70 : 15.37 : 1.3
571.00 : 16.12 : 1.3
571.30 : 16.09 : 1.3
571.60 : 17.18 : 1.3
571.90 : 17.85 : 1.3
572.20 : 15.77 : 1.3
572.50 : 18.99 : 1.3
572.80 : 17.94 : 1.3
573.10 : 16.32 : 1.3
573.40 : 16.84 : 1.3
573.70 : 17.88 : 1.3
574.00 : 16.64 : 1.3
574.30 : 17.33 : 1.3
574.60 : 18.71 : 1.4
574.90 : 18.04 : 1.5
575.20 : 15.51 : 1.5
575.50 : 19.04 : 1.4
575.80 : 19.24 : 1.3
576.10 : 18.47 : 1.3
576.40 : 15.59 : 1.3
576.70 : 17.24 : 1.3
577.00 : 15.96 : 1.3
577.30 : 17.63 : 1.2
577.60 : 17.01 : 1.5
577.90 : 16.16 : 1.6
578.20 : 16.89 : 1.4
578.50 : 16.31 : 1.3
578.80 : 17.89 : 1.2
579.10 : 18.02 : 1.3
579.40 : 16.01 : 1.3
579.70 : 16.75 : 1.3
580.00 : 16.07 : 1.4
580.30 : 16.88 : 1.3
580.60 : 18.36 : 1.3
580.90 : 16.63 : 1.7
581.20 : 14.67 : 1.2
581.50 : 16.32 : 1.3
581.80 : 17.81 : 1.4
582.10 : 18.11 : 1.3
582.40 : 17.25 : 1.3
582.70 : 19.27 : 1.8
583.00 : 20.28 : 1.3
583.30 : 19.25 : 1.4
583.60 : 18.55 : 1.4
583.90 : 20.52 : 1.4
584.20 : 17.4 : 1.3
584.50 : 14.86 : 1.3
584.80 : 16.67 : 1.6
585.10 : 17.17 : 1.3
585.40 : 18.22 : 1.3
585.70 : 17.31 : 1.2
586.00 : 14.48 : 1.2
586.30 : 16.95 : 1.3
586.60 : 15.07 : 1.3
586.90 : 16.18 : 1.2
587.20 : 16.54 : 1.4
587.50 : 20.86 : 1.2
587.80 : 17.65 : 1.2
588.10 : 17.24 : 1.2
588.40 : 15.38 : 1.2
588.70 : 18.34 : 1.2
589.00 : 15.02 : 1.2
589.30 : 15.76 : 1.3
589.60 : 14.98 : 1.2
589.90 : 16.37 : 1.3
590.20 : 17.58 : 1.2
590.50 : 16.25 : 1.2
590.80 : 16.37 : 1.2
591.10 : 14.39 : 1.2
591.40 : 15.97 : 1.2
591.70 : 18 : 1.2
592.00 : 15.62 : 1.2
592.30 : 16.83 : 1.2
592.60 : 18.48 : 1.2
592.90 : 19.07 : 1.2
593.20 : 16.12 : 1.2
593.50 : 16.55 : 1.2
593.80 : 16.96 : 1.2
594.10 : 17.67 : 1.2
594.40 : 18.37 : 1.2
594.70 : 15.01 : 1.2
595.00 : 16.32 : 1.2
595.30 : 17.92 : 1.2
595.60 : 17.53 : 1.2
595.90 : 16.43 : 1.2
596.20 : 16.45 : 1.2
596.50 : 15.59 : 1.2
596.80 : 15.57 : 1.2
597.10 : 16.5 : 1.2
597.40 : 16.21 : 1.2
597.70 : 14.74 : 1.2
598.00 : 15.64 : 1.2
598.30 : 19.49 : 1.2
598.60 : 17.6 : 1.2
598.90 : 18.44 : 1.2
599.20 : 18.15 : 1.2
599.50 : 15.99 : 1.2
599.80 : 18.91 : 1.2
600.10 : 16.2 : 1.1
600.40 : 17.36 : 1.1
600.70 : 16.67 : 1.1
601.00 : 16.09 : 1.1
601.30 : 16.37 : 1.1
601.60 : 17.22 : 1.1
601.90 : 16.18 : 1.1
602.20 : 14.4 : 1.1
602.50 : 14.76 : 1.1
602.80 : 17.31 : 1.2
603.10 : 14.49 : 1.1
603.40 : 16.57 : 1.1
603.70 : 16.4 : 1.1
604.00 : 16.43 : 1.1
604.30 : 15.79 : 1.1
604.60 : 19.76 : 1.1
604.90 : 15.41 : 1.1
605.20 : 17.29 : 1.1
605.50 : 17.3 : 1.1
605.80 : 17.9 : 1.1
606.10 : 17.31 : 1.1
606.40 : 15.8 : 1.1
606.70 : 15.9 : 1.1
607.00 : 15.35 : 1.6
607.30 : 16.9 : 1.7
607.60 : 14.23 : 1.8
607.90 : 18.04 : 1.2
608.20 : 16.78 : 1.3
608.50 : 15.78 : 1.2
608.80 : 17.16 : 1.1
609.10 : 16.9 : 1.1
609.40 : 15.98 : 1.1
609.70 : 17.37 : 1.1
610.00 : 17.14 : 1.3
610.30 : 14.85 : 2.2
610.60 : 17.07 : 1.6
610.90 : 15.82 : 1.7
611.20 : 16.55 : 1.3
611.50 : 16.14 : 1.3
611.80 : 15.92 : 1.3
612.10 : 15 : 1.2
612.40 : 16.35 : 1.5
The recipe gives 606.40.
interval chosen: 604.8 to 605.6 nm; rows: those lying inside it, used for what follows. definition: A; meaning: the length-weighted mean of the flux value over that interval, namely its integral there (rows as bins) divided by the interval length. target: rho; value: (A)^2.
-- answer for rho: 279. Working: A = 16.71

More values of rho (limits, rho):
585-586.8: 272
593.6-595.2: 285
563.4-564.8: 304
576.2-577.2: 270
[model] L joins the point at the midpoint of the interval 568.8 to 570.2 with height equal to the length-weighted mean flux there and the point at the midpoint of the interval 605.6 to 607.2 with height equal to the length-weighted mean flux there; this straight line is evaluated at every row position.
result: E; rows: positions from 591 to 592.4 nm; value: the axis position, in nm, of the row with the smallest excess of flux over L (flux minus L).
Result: 591.10 nm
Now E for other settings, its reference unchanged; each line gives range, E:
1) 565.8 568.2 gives 566.20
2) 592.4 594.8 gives 594.70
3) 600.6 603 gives 602.20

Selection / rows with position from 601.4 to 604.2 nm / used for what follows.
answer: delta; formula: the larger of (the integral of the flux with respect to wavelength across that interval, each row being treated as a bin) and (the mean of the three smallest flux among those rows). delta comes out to 45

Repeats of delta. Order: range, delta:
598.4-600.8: 42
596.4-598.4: 32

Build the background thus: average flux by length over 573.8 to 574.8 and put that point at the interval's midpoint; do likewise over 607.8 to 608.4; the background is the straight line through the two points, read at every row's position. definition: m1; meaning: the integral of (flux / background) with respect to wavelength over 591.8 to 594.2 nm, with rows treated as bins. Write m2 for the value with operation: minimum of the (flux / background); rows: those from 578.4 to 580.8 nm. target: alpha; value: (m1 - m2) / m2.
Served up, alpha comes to 1.60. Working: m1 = 2.37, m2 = 0.91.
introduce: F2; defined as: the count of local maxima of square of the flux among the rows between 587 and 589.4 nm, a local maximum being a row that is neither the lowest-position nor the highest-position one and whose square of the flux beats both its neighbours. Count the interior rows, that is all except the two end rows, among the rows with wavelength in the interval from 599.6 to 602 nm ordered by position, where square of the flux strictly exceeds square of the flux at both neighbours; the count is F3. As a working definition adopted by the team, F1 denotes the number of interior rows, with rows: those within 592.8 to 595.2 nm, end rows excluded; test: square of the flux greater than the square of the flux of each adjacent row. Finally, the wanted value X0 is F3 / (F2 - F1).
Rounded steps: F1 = 1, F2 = 2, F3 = 2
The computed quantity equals 2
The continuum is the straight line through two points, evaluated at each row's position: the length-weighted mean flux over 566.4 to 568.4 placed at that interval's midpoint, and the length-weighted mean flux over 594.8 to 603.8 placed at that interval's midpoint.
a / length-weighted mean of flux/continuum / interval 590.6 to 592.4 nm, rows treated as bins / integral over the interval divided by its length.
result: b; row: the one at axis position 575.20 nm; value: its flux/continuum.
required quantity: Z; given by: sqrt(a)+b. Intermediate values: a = 0.96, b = 0.90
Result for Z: 1.88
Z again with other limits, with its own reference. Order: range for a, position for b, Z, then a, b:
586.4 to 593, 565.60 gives 1.83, 0.99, 0.84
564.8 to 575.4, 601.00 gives 1.96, 0.97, 0.97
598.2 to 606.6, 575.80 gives 2.13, 1.02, 1.12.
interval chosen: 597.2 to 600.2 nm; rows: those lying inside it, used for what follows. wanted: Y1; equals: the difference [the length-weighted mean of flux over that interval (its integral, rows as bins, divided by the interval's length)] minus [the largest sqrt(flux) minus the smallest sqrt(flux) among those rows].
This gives 16.6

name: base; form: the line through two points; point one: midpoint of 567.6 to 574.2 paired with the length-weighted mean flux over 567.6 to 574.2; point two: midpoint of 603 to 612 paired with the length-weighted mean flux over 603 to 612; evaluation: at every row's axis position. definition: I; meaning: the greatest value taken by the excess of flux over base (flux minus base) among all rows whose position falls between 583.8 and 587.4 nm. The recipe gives 3.8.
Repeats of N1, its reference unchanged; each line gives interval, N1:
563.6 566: 565.60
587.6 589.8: 589.60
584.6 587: 586.90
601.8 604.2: 604.00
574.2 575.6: 575.20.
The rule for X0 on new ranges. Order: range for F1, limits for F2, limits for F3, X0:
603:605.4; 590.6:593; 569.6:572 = -1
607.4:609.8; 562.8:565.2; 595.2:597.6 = -2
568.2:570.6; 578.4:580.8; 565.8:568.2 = -2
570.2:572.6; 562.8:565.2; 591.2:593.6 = -2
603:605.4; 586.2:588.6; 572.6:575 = -1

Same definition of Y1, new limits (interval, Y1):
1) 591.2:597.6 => 16.3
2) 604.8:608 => 16.0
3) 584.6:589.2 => 16.1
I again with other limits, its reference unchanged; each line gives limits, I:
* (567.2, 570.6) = 2.8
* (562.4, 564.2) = 3.8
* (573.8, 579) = 2.5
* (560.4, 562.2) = 0.3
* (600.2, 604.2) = 0.8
